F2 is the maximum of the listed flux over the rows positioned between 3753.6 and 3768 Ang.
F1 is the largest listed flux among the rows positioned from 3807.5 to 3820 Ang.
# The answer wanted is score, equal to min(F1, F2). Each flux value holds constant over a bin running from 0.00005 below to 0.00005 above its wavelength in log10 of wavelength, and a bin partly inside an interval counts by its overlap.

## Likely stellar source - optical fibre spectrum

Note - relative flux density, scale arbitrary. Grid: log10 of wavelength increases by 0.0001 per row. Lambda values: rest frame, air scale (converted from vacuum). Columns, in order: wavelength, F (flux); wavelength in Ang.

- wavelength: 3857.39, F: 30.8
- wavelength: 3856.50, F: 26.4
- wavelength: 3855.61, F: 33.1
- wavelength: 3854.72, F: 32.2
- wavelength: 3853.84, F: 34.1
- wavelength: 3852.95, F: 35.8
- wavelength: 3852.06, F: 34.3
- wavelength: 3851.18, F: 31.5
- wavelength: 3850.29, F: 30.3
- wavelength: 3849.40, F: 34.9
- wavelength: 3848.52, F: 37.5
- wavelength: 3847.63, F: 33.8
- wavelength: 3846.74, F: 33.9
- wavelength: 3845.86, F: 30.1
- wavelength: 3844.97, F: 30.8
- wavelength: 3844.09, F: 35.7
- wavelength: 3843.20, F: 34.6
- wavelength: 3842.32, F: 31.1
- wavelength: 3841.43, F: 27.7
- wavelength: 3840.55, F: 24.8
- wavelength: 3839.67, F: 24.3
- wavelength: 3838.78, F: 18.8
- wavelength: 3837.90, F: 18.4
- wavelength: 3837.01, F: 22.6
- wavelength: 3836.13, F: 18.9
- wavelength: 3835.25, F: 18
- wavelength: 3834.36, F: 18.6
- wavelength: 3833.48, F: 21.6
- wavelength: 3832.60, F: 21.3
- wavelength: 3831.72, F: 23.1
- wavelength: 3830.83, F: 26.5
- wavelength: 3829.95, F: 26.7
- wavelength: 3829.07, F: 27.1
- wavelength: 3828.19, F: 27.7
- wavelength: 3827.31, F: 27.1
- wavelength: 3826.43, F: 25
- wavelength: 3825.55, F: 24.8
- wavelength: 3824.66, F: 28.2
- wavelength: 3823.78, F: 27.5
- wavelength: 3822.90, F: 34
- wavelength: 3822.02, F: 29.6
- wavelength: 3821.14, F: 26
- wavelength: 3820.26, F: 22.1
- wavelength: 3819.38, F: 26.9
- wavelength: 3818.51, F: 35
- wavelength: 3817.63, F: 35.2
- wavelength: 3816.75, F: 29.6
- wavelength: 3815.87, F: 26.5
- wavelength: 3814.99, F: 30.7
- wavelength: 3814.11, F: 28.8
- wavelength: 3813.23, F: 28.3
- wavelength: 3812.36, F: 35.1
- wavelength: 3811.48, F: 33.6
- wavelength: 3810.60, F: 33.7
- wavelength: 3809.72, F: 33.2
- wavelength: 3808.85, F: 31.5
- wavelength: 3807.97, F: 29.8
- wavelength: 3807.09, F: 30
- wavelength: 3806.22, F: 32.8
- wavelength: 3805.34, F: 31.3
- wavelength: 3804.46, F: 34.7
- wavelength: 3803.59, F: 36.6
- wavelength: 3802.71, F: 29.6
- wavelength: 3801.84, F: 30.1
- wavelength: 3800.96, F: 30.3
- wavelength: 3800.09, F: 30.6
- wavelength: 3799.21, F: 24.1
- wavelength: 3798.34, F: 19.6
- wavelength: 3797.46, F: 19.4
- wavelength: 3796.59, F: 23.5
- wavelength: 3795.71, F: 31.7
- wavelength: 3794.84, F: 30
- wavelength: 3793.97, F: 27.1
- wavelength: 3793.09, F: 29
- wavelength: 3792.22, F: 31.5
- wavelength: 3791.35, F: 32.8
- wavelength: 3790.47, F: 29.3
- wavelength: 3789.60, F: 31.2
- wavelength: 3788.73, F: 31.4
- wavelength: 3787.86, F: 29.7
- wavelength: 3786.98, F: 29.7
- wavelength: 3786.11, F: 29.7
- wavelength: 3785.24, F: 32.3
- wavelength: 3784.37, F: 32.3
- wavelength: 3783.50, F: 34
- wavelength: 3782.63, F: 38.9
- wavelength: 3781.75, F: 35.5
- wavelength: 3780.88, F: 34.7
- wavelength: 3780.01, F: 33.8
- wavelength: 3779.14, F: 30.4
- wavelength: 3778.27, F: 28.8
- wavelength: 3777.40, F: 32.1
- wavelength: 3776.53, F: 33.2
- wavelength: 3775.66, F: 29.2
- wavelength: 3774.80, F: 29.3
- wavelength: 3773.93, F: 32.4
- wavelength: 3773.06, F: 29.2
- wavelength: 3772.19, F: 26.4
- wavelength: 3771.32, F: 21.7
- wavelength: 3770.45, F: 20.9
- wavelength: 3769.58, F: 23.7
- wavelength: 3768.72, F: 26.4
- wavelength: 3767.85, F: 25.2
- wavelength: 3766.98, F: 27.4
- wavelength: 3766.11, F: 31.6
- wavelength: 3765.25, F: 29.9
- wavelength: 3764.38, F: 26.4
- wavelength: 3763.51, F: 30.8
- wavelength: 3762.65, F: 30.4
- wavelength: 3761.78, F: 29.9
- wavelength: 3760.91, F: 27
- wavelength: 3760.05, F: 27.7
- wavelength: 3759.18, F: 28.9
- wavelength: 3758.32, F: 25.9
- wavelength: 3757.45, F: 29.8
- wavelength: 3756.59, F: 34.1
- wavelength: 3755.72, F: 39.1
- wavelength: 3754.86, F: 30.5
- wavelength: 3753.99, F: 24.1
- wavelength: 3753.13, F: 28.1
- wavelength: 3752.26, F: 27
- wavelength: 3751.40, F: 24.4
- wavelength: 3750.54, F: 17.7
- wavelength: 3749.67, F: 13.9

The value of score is 35.2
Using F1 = 35.2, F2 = 39.1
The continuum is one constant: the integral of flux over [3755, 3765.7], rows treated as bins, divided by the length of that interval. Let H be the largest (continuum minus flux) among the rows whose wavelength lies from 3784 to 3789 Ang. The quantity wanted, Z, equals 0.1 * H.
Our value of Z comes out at 0.0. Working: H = 0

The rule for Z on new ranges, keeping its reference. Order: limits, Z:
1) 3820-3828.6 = 0.8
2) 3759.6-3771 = 0.9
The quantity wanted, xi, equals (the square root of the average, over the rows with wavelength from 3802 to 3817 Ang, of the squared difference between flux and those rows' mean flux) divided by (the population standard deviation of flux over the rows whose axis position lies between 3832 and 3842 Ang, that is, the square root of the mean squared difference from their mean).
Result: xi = 0.87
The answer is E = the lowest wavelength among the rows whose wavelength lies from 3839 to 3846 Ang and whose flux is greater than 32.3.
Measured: 3843.20 Ang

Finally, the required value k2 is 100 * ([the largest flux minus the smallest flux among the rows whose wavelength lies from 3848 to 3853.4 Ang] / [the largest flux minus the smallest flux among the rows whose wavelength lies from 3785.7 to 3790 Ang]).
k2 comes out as 424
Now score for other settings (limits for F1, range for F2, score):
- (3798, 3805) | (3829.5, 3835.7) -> 26.7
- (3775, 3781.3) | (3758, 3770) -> 31.6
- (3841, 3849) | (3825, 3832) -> 27.7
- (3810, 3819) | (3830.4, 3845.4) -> 35.2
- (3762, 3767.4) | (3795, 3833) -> 31.6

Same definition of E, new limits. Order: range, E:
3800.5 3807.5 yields 3803.59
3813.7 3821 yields 3817.63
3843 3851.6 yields 3843.20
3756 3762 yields 3756.59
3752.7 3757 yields 3755.72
